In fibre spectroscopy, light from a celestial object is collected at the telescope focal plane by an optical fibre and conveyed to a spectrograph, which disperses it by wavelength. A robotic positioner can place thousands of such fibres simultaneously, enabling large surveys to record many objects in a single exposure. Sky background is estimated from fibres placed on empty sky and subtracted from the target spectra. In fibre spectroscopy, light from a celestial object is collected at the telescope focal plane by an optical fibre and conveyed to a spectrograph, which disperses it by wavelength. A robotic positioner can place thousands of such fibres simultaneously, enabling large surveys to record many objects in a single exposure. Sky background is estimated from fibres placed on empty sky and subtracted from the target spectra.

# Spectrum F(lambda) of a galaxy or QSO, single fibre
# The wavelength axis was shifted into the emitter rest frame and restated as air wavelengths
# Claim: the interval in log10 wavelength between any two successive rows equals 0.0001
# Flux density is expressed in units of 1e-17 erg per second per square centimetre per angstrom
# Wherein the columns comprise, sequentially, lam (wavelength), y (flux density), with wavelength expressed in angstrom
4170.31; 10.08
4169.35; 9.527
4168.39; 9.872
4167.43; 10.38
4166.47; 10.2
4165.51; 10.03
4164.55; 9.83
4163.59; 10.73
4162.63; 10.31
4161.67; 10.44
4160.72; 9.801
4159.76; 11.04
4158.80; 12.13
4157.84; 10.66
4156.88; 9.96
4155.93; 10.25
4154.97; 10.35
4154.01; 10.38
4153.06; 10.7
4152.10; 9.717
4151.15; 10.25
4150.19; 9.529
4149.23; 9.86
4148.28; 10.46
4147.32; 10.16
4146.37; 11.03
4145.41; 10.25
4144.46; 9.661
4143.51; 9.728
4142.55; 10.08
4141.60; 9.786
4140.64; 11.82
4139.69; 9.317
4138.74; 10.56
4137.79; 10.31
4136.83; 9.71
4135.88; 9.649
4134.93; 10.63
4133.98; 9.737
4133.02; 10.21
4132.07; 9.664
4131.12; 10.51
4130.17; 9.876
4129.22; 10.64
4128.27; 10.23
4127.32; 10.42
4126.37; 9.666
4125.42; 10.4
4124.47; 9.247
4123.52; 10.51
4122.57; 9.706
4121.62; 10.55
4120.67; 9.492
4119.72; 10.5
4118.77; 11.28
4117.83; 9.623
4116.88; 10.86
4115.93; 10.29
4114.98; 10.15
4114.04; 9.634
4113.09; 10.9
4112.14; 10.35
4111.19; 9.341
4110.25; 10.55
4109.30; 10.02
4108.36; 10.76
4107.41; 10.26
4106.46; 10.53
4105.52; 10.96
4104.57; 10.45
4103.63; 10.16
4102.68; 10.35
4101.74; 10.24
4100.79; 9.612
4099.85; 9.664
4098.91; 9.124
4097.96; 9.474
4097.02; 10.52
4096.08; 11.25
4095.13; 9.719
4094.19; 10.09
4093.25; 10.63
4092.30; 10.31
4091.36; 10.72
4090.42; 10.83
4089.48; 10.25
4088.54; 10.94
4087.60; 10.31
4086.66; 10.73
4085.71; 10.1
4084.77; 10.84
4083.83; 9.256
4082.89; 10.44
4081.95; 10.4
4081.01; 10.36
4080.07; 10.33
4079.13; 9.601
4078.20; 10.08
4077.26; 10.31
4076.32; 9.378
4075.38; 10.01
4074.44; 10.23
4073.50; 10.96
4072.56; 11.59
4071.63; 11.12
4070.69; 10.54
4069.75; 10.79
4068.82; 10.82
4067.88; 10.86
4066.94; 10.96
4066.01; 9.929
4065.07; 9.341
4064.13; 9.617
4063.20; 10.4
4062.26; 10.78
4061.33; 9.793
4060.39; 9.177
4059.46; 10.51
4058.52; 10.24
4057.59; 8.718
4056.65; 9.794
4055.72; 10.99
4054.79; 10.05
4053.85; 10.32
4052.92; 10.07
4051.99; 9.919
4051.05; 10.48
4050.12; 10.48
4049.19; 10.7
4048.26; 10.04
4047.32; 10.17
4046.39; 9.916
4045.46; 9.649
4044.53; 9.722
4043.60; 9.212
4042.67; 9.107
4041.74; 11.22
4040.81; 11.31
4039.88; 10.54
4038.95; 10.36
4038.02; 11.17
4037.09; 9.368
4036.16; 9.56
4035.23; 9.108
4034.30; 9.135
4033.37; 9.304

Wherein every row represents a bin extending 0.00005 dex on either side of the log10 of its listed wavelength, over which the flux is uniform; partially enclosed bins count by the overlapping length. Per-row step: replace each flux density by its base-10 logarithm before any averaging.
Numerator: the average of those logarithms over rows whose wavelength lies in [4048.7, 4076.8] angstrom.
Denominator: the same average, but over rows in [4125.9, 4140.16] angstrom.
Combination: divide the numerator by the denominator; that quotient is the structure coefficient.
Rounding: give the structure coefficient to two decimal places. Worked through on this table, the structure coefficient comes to 1.01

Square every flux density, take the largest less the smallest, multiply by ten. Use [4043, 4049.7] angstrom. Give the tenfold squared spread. 296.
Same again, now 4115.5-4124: 371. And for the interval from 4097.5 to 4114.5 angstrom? 369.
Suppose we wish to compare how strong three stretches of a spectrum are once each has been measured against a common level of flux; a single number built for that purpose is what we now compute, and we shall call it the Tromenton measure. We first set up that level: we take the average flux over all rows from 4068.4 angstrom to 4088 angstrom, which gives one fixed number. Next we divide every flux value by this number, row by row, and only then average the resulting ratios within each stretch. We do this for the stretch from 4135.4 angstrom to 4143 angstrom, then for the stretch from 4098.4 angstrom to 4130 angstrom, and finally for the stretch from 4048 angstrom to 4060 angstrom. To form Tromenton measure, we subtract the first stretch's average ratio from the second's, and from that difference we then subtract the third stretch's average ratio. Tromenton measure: -0.98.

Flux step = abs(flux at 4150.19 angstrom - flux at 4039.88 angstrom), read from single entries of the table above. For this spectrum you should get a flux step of 1.01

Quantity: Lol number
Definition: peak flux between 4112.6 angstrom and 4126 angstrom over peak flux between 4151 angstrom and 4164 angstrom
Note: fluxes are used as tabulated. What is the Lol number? 0.93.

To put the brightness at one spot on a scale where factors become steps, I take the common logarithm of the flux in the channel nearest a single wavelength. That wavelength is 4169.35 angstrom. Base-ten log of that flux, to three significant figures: 0.979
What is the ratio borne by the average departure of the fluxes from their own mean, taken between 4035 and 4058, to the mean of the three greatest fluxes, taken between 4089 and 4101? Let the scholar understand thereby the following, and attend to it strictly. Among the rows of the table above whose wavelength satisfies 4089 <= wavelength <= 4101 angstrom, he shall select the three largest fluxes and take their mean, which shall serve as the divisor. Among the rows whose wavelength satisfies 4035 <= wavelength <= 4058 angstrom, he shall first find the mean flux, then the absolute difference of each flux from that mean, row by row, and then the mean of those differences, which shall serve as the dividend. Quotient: 0.050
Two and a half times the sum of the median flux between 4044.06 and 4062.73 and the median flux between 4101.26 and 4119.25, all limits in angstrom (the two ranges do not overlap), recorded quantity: 51.0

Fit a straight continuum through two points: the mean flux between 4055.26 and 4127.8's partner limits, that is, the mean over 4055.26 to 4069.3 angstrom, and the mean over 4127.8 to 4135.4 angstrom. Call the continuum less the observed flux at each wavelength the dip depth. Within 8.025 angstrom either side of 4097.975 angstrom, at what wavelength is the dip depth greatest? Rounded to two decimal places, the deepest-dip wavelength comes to 4098.91 angstrom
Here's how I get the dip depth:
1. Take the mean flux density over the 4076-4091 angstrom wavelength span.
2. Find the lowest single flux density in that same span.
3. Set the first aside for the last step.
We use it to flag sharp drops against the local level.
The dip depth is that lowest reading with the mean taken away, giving -1.0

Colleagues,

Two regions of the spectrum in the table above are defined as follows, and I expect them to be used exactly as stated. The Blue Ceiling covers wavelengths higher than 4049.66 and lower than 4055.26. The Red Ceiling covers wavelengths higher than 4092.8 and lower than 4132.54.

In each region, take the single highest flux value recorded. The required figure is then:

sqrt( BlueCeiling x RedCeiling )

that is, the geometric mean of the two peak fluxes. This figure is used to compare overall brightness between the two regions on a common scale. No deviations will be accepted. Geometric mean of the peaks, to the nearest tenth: 10.9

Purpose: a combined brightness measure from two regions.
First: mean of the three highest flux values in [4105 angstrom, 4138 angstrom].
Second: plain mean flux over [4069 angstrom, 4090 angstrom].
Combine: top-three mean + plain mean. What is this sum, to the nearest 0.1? 21.4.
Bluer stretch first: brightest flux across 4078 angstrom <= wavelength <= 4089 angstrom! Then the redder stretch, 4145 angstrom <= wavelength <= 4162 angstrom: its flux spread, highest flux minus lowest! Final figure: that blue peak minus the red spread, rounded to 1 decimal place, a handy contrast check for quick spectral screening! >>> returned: 8.3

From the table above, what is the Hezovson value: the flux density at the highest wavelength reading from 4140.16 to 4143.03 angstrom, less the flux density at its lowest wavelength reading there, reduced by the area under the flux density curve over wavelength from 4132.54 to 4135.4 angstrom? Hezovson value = -30.8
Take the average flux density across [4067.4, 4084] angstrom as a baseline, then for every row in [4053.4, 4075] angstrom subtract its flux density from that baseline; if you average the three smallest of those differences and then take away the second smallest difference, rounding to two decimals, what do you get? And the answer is -0.11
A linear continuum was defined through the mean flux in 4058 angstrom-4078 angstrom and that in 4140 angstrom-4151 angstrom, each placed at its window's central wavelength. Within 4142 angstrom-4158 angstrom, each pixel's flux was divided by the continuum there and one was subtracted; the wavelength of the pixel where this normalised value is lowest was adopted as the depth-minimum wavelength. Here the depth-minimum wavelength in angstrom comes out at 4150.19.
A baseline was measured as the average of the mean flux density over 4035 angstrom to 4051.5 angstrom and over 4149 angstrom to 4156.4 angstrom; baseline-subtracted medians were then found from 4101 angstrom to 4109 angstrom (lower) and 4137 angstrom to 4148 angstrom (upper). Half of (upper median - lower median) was -0.12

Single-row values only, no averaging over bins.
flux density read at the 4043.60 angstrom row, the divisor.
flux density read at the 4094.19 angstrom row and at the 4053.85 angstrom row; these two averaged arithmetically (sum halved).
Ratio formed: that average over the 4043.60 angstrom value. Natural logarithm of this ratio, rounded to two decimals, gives 0.10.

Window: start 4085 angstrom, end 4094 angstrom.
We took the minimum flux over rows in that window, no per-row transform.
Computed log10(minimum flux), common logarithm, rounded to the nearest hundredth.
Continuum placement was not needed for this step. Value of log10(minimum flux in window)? 1.00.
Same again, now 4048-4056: 1.00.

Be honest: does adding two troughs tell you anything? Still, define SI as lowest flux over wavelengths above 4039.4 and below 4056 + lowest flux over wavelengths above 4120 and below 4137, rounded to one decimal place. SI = 18.4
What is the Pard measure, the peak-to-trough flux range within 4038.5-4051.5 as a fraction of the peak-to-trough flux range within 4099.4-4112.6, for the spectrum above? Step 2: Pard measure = 1.4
